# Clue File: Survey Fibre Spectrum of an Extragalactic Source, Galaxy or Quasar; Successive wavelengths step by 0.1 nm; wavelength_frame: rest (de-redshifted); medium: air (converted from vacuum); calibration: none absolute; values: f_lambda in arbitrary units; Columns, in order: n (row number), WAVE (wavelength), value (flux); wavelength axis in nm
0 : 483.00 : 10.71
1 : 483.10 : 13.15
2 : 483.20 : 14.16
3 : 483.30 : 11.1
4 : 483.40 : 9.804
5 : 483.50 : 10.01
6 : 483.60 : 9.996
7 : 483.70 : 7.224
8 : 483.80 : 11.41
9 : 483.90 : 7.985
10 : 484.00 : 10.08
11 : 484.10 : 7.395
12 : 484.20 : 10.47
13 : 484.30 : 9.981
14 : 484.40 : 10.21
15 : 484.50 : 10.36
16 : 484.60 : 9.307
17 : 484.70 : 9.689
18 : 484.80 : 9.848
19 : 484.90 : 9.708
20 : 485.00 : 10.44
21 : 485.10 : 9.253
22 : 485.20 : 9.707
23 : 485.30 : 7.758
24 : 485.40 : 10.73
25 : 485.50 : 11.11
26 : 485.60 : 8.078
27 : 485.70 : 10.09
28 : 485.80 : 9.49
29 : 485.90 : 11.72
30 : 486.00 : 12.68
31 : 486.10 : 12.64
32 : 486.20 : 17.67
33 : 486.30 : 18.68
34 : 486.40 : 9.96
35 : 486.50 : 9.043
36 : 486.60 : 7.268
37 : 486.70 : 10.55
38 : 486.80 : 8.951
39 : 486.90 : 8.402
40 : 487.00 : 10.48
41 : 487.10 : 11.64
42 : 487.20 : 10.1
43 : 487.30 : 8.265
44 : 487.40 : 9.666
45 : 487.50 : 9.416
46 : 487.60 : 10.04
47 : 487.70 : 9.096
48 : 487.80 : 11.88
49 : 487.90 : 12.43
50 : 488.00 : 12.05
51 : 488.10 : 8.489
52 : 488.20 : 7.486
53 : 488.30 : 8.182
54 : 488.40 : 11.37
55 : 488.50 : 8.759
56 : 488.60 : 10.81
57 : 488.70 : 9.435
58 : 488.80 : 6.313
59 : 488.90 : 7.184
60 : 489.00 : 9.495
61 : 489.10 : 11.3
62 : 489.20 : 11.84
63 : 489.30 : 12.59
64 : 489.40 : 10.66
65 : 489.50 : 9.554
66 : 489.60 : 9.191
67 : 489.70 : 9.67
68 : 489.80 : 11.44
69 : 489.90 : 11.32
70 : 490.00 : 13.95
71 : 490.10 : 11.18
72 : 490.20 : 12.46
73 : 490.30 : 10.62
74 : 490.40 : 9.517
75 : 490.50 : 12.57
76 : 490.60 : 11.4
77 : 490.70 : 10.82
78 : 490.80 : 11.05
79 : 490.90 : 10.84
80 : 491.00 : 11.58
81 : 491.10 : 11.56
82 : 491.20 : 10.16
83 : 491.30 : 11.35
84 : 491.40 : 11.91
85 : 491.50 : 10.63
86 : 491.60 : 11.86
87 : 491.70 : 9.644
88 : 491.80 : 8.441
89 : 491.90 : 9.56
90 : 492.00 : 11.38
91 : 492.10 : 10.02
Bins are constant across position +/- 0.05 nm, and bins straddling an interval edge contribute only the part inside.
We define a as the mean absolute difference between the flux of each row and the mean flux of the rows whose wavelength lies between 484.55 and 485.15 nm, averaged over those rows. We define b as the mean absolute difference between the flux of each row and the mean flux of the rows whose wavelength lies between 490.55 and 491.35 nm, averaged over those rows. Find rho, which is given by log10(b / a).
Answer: 0.11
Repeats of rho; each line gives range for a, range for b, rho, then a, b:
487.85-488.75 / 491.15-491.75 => -0.31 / 1.6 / 0.8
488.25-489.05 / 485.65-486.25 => 0.16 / 1.3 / 1.9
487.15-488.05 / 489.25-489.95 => -0.08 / 1.2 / 1.0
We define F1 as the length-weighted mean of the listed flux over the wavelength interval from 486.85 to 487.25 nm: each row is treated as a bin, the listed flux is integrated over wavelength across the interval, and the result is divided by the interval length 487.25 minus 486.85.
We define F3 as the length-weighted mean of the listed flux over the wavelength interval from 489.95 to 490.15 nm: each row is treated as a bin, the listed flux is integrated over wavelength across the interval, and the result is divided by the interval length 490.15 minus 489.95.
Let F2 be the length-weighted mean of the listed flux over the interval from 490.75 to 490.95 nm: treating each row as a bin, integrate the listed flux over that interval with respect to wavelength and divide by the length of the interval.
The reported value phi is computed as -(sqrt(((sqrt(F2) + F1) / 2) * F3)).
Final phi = -9.2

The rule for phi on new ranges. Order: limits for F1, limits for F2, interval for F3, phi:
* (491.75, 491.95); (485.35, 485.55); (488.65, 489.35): -7.7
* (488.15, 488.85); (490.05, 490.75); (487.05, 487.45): -7.8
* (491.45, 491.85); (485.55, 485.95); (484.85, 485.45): -8.0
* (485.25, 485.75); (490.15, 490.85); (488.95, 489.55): -8.4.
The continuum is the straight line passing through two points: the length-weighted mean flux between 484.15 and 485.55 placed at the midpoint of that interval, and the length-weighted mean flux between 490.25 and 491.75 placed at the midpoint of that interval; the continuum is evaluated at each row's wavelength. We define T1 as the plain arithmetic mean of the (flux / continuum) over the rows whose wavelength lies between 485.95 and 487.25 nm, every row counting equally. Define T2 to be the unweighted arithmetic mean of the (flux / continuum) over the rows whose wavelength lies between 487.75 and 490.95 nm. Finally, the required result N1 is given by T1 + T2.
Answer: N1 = 2.09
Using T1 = 1.12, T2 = 0.98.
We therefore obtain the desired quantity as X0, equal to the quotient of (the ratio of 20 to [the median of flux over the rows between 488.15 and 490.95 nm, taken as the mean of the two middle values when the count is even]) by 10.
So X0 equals 0.185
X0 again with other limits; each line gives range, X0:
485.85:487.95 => 0.198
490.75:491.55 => 0.179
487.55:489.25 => 0.211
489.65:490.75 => 0.177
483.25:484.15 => 0.200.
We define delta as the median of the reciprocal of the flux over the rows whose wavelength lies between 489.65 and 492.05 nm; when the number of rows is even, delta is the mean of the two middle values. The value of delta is 0.089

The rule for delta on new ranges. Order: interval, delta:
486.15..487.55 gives 0.102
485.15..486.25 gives 0.093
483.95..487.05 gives 0.100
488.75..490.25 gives 0.089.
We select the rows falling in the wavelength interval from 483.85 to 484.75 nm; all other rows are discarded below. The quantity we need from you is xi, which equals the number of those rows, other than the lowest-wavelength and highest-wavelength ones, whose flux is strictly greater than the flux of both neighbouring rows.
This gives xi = 3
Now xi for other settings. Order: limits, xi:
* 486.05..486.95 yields 2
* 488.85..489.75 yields 1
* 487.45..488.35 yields 2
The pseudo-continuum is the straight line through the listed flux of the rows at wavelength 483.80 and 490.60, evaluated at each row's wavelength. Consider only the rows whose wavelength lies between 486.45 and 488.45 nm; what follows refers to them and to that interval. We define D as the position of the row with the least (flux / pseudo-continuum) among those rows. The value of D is 486.60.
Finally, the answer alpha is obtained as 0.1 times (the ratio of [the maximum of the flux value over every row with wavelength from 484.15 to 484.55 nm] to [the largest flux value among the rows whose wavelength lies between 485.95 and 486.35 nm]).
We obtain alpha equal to 0.06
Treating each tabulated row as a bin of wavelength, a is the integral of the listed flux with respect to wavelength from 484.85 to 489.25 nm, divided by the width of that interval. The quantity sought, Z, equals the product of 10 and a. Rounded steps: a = 10.2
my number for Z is 102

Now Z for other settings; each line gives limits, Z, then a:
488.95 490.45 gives 110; 11.0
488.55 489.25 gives 95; 9.5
